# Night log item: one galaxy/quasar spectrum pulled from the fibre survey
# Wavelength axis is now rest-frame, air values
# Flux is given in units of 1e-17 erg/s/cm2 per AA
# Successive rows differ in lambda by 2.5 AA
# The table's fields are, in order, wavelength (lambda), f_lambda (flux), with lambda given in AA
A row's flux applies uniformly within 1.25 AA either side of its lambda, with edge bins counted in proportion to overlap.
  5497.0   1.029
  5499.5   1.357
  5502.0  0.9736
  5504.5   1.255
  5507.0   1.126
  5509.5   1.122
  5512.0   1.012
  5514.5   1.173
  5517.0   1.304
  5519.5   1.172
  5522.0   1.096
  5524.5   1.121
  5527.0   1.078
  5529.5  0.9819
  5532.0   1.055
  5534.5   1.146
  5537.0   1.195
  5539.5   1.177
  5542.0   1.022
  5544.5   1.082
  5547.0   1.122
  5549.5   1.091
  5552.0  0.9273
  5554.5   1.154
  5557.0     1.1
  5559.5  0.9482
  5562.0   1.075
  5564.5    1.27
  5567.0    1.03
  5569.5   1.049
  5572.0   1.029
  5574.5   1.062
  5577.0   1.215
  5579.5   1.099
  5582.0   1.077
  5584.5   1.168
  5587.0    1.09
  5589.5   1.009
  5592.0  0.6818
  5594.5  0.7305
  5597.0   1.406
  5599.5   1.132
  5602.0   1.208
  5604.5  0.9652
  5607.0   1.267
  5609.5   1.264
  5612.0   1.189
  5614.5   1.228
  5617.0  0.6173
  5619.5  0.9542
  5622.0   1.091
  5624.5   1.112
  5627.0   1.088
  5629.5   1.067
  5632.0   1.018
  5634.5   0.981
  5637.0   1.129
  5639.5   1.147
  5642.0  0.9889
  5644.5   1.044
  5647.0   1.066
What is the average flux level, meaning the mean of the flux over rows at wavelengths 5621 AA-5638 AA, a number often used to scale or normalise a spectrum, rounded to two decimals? 1.07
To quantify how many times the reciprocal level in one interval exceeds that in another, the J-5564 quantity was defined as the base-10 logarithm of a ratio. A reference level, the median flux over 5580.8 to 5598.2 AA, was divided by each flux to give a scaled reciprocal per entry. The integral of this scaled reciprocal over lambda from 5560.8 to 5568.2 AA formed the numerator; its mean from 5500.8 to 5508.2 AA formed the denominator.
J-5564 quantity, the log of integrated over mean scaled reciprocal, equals 0.87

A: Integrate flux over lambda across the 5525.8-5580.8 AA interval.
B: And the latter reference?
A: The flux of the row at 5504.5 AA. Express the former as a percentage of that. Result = 4763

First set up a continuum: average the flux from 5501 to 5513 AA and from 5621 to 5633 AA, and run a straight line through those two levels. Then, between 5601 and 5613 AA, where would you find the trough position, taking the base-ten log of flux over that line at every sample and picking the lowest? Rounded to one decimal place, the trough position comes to 5604.5 AA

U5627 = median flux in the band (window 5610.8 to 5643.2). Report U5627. 1.09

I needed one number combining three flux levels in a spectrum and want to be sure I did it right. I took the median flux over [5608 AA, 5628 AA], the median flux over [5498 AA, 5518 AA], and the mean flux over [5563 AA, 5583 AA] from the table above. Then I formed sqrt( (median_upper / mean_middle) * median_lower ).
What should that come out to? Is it 1.07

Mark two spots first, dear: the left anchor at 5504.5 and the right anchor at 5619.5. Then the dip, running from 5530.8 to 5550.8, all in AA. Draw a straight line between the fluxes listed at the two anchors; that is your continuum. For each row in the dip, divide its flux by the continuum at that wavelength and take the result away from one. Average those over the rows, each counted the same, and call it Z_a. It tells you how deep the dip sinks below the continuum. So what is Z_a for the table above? 0.04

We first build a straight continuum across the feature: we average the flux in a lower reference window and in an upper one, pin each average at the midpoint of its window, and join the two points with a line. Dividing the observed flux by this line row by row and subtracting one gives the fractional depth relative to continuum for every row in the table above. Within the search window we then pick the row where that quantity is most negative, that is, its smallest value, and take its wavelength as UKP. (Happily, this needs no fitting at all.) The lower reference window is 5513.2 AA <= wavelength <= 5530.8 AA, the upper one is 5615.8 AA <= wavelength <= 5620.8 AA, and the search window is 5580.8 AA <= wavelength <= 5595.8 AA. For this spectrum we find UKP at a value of 5592.0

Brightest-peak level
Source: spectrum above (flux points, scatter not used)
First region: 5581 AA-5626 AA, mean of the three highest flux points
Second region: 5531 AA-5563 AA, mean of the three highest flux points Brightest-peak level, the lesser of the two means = 1.18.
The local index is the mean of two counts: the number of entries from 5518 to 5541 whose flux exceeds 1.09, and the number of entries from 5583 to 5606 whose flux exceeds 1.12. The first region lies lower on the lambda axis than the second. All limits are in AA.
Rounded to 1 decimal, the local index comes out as 5.0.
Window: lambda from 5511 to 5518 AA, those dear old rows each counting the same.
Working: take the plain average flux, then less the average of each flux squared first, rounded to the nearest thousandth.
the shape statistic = -0.204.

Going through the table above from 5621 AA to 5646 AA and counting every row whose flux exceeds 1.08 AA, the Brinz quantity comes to 5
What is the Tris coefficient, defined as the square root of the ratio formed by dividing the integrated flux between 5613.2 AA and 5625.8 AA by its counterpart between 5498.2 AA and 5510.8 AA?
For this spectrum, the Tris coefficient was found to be 0.93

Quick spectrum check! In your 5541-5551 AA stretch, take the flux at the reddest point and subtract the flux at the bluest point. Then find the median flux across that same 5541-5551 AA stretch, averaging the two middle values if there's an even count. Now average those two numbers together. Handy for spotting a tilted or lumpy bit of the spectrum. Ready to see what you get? 0.58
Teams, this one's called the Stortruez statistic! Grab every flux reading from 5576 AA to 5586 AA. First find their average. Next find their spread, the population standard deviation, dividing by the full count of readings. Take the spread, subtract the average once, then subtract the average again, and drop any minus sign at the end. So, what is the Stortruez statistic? 2.22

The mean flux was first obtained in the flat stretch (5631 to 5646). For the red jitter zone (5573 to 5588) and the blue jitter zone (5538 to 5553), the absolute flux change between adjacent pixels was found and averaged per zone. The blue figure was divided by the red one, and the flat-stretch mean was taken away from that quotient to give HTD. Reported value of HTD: -0.07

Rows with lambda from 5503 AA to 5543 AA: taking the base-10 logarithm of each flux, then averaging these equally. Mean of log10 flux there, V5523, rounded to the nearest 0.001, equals 0.051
